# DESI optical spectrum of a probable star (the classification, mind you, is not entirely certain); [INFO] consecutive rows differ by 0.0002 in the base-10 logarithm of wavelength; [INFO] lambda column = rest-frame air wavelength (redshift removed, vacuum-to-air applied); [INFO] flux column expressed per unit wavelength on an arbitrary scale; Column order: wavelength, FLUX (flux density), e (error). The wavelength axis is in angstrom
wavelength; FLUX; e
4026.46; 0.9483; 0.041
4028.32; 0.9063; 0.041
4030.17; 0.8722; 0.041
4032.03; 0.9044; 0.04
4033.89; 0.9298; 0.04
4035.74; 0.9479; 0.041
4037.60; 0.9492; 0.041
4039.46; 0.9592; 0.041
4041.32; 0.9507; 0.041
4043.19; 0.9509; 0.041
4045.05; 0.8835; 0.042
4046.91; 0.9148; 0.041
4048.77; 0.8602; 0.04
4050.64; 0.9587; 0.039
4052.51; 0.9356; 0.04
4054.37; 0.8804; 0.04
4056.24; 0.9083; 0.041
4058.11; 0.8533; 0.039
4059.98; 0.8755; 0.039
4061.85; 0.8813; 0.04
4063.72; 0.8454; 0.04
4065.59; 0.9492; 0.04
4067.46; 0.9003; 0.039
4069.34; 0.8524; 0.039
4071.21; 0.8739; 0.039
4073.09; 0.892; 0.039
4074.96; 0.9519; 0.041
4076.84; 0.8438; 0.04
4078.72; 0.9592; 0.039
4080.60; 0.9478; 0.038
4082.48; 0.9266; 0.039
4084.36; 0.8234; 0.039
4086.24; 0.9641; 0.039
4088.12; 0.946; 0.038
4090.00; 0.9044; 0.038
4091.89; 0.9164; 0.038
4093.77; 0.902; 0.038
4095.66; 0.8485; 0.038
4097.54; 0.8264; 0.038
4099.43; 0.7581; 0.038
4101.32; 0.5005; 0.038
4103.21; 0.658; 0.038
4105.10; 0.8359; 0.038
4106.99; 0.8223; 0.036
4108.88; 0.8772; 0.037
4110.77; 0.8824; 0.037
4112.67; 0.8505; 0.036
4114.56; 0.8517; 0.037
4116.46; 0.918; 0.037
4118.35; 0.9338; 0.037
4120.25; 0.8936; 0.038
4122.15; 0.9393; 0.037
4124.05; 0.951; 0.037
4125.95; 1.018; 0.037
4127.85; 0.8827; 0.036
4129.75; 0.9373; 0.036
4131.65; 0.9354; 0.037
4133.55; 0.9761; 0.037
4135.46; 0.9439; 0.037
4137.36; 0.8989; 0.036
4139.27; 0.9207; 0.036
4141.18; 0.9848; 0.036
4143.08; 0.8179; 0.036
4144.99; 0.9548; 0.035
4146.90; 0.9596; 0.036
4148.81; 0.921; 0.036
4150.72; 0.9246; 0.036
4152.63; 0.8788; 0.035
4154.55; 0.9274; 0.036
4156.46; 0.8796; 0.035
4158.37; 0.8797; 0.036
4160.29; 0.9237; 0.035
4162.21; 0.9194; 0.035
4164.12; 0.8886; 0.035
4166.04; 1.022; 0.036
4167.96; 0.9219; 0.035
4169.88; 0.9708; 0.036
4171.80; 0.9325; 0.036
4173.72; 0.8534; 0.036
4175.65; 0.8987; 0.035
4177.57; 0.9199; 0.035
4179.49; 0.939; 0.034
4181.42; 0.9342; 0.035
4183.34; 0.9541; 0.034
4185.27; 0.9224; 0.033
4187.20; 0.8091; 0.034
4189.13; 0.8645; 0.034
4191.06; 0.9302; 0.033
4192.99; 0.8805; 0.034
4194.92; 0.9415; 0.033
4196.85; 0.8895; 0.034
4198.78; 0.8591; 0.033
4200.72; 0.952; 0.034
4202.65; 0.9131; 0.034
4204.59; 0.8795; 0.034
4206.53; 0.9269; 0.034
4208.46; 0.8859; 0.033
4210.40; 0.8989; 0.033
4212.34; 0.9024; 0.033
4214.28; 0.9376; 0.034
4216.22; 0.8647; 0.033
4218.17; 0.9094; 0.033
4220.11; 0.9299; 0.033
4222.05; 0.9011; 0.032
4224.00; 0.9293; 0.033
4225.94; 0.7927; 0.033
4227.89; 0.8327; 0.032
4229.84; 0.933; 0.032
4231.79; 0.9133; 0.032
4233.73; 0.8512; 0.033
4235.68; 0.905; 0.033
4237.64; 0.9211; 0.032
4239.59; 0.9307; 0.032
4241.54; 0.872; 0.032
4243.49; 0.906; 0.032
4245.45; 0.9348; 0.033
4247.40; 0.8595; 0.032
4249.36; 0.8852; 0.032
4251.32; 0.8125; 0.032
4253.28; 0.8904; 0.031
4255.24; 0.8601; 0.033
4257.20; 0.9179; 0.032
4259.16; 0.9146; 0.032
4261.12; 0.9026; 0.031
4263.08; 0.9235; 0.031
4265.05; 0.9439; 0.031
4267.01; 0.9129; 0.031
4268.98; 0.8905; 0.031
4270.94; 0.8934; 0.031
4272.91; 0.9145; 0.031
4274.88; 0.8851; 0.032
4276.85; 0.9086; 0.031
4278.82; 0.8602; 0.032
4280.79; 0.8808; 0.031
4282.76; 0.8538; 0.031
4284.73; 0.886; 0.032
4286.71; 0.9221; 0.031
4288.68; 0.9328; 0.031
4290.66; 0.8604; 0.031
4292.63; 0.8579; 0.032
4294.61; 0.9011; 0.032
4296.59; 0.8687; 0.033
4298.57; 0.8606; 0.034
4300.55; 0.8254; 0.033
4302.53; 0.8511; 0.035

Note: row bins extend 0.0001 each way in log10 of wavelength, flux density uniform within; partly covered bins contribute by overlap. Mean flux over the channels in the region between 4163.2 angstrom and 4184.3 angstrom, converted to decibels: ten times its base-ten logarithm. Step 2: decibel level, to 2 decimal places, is -0.31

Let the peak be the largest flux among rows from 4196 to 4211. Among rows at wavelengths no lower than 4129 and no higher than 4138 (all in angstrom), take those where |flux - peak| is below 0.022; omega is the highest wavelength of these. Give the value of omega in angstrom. 4135.46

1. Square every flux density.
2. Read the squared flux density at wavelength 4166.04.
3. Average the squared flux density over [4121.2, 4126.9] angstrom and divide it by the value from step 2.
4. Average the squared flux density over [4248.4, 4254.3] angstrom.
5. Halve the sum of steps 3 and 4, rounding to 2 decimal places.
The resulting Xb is 0.82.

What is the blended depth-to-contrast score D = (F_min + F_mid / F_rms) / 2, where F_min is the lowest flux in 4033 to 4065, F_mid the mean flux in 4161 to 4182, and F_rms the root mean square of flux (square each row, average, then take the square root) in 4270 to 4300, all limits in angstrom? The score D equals 0.946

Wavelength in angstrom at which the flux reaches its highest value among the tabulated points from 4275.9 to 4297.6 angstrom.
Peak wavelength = 4288.68 angstrom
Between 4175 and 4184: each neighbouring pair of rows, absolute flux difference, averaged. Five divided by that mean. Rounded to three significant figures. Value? 308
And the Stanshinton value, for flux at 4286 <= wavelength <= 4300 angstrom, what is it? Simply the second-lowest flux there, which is 0.8604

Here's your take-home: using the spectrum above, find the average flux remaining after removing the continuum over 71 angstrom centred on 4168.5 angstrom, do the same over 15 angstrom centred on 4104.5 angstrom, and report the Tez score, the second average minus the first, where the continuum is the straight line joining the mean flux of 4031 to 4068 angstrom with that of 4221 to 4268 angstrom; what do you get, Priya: -0.15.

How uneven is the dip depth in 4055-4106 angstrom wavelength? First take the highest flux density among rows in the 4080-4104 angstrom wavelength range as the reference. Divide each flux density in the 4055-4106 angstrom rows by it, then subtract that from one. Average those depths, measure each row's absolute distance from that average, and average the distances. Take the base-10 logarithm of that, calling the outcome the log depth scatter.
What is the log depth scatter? -1.18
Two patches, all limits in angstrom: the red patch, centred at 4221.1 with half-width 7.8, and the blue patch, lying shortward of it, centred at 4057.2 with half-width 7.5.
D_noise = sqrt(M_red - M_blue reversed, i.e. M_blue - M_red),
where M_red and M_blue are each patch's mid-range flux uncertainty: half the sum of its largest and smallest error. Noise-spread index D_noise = 0.084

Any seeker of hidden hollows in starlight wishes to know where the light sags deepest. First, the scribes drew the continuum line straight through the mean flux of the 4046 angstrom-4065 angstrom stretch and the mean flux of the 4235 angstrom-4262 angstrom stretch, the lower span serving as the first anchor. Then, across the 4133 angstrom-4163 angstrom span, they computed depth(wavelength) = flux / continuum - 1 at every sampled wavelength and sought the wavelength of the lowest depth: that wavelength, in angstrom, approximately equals 4143.08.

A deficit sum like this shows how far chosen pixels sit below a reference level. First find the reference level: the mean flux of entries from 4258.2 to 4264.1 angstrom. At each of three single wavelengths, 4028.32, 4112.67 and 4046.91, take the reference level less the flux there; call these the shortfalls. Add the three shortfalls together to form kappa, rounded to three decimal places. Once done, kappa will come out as 0.069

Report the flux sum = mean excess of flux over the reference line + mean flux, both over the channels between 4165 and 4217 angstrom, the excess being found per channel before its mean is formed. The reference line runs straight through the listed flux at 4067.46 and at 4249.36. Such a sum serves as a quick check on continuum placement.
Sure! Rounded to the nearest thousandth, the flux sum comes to 0.933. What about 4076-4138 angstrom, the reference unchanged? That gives 0.865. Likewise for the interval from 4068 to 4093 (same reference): 0.916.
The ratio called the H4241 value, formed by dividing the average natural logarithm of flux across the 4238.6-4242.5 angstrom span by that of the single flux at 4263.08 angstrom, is 1.3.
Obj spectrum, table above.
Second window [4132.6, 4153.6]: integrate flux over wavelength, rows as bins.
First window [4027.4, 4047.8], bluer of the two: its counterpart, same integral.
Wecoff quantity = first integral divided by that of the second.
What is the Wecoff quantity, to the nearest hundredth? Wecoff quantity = 0.97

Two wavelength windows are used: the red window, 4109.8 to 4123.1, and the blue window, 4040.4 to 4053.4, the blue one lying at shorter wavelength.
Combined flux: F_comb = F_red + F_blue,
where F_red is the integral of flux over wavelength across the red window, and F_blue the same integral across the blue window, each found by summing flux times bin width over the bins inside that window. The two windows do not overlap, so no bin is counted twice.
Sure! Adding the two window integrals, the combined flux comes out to 23.9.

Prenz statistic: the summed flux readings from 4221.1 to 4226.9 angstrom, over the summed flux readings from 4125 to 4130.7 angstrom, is 0.92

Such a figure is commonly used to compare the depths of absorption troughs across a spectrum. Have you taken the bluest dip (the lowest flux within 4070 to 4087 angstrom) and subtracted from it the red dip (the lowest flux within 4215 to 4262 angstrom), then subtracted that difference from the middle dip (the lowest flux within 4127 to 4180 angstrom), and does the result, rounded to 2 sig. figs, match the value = 0.79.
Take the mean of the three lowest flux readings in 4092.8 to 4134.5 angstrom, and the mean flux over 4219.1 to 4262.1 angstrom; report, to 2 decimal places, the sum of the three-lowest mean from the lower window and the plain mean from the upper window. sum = 1.53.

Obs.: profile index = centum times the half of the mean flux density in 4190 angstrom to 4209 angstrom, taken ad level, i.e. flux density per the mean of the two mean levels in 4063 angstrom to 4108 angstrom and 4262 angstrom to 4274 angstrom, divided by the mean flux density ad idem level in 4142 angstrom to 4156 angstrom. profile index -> 49.7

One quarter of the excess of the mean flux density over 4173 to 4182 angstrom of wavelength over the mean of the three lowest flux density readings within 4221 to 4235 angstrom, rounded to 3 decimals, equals 0.021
